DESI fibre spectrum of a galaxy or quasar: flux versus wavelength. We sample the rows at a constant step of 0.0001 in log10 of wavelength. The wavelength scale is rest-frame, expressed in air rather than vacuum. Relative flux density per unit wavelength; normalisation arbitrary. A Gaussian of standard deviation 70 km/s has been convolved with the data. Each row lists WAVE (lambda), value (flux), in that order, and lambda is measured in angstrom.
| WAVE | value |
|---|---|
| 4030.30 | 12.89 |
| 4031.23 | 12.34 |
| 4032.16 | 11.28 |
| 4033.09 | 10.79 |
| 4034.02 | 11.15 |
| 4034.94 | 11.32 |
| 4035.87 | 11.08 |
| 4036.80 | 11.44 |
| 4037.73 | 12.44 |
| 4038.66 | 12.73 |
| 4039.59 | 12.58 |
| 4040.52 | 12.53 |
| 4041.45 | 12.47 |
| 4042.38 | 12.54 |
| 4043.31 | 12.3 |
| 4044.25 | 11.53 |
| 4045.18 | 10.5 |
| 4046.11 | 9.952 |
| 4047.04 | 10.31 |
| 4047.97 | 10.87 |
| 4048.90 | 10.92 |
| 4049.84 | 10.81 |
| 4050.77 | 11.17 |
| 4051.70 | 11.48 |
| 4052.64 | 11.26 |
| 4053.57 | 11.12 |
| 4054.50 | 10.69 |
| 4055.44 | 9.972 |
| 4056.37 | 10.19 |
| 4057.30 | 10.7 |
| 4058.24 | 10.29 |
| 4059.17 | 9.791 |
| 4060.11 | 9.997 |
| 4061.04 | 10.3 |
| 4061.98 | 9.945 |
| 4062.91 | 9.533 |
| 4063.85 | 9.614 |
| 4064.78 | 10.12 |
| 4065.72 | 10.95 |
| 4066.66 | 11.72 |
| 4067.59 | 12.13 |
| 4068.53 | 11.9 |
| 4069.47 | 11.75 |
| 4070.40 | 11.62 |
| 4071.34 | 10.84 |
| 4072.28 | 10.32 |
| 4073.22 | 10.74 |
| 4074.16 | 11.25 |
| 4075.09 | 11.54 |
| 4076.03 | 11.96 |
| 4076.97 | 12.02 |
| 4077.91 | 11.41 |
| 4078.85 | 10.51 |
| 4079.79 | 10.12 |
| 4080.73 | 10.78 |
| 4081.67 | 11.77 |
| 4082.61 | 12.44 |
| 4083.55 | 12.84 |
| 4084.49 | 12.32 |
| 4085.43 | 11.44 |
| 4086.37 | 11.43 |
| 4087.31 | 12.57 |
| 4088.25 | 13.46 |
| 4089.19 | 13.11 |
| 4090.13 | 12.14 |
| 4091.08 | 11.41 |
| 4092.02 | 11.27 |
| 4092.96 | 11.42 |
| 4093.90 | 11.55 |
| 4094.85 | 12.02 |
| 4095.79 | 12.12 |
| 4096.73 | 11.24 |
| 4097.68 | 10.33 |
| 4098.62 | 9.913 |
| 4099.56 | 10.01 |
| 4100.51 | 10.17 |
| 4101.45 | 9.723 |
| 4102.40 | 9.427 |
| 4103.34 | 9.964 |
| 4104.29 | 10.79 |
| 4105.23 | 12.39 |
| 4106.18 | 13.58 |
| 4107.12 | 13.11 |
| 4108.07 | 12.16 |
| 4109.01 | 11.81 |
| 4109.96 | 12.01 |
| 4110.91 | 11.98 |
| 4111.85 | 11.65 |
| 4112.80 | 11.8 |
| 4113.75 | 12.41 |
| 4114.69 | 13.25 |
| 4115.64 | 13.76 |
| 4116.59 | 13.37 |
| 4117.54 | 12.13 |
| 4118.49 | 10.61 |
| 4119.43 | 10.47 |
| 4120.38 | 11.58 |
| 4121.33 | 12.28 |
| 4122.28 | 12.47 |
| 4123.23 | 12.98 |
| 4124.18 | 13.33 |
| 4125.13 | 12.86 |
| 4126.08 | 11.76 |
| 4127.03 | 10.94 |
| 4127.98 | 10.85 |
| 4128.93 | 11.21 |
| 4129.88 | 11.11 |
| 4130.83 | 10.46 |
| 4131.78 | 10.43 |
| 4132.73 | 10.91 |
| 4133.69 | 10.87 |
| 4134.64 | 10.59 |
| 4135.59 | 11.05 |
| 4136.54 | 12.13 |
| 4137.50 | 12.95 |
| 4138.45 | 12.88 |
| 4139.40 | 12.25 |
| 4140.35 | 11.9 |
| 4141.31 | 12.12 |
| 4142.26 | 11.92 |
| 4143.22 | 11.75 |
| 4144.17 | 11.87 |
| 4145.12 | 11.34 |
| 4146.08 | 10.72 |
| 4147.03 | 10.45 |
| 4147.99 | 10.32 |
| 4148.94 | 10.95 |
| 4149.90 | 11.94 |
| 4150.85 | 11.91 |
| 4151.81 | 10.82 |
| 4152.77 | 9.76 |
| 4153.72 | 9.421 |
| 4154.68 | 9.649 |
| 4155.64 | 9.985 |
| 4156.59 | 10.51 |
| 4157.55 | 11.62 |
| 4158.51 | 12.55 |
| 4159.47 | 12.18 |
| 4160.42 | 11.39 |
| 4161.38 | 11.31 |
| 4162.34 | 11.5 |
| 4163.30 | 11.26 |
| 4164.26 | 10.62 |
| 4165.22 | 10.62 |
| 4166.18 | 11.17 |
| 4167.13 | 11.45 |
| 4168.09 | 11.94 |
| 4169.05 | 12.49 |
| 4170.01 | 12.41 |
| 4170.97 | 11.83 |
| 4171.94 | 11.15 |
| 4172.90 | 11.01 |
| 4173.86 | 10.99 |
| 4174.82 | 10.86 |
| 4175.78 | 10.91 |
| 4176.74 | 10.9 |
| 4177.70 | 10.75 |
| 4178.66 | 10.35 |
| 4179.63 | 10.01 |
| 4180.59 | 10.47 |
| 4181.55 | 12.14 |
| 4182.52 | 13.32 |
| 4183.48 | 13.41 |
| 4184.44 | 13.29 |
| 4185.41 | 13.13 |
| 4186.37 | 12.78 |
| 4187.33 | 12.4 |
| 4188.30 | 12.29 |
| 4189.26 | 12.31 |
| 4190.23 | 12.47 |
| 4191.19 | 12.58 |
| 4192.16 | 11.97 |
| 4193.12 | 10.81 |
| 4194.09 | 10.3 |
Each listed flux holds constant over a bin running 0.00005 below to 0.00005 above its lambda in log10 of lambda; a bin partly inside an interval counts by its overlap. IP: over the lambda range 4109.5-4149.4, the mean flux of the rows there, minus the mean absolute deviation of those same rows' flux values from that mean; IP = 11.0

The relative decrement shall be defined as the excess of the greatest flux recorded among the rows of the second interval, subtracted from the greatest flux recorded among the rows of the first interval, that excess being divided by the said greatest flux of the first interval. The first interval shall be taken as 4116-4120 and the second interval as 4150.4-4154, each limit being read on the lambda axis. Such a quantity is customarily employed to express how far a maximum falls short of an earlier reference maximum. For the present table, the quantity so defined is 0.11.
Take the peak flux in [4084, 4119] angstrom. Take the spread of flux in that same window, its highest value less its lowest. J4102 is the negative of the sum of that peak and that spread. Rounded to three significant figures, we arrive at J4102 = -18.1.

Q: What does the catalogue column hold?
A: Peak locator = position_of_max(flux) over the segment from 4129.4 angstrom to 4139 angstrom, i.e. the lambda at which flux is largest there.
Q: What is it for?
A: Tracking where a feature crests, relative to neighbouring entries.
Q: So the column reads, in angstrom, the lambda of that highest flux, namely 4137.50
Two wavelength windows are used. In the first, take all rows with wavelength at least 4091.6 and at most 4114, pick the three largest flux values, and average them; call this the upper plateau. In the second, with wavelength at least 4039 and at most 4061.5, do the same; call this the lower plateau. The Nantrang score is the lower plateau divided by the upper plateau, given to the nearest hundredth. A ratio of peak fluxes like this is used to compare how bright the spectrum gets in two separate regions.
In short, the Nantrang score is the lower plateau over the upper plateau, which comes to 0.96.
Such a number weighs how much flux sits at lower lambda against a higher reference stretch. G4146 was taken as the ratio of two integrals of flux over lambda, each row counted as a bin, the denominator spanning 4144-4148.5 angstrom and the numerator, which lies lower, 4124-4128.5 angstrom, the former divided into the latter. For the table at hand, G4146 1.09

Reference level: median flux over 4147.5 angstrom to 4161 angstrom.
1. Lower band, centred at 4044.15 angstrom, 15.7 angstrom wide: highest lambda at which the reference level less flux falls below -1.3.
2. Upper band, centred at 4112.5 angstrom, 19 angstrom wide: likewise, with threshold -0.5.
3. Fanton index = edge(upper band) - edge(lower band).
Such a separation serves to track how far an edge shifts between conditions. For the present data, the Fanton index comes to 78.0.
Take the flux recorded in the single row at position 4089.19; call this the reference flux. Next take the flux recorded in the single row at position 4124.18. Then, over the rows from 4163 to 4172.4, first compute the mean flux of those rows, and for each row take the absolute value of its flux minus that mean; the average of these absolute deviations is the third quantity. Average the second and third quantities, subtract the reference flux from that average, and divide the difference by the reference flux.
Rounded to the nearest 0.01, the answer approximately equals -0.47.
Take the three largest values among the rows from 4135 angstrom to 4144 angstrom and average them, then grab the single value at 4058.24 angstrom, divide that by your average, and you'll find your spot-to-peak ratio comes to 0.81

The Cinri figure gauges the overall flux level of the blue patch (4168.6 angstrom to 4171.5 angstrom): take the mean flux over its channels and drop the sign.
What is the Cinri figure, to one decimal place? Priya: 12.2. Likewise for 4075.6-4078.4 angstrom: 11.8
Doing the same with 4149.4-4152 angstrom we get 11.6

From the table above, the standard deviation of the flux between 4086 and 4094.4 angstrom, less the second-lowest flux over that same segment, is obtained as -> -10.6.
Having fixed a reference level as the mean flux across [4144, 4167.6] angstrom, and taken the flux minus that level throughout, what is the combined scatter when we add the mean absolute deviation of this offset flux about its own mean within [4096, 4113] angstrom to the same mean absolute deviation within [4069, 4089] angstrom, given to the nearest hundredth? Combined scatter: 1.72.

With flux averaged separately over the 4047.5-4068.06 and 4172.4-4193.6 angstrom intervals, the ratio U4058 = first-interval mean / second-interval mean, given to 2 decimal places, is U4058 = 0.90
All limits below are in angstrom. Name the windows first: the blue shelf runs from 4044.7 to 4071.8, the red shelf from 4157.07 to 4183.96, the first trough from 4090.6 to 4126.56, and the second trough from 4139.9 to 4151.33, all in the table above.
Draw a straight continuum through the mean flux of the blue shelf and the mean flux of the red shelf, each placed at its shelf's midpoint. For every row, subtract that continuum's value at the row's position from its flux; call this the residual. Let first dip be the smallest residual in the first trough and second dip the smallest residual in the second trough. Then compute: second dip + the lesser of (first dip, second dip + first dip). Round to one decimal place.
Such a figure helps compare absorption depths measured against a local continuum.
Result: -3.5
